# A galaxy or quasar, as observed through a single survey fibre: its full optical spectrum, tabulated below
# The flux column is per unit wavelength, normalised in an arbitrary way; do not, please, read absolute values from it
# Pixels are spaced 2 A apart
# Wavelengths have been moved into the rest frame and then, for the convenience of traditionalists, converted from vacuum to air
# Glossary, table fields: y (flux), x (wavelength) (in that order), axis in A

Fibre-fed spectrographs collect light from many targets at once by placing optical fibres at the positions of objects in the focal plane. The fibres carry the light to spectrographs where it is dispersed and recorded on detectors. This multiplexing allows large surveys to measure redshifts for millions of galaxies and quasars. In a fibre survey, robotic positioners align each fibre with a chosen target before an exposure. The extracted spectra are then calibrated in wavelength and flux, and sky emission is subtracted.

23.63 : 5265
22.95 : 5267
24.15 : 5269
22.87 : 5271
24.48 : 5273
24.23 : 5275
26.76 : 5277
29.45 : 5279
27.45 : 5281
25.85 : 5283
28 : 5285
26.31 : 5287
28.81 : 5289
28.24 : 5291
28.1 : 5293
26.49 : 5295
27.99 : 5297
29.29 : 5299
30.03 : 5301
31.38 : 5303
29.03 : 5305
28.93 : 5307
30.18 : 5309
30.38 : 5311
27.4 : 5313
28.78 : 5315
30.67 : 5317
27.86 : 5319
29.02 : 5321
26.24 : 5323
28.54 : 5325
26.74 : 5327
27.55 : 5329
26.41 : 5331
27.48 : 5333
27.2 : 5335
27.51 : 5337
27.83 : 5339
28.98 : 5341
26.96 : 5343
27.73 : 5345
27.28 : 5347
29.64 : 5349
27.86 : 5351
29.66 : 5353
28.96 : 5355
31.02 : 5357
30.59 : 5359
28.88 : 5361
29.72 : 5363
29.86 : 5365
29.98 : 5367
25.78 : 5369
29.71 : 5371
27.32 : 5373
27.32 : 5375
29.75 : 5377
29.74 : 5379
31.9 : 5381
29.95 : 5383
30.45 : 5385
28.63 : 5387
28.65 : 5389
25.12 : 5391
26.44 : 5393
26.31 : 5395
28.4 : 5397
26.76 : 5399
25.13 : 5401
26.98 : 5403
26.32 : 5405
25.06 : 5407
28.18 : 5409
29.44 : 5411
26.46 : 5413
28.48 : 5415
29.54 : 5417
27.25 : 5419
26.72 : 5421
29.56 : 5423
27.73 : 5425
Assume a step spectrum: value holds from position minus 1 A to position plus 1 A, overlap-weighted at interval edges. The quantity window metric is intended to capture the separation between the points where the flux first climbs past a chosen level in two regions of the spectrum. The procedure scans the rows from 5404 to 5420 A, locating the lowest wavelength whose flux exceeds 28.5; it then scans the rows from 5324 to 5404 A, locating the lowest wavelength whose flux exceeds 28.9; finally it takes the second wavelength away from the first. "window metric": 70 A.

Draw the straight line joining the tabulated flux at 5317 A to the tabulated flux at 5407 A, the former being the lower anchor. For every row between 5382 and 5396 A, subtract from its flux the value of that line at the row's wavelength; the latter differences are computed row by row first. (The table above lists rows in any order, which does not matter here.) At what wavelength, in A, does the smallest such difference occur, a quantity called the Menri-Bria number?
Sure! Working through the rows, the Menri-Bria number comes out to 5391 A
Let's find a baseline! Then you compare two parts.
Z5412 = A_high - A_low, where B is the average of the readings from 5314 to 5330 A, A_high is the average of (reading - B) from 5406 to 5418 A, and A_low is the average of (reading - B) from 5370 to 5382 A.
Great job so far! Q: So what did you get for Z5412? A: -1.43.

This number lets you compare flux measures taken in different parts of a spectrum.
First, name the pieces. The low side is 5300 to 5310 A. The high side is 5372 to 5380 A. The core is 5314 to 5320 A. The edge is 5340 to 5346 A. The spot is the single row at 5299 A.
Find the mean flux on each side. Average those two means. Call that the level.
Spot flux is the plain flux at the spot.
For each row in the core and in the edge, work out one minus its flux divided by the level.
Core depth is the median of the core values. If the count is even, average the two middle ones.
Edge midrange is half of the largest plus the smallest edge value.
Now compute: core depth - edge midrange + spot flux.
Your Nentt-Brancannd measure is 29.3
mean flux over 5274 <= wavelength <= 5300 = 27.5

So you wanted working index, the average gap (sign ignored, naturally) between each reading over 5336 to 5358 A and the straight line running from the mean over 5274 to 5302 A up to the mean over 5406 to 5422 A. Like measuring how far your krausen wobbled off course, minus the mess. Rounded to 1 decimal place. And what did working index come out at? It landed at 1.1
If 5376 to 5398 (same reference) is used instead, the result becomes 1.9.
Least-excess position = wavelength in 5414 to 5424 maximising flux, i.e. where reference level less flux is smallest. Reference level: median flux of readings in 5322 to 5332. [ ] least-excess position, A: 5423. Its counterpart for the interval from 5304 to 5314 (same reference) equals 5311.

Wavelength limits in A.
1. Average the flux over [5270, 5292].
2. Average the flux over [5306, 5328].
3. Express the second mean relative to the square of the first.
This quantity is 0.0405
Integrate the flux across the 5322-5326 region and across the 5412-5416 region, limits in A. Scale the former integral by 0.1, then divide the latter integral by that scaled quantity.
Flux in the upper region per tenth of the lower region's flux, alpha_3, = 10.0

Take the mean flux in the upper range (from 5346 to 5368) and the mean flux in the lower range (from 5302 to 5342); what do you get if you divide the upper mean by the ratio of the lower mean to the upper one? 30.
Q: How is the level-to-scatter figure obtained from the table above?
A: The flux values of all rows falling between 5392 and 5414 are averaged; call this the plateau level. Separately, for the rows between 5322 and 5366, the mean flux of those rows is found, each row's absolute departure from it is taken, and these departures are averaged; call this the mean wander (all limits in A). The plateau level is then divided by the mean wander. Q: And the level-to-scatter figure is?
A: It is 23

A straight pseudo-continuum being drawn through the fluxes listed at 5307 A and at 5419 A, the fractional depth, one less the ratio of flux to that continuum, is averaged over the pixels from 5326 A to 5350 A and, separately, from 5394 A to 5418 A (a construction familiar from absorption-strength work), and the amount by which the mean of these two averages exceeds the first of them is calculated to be -0.012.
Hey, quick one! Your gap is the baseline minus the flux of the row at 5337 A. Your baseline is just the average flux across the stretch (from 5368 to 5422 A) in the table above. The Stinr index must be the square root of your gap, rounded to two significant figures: 0.58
